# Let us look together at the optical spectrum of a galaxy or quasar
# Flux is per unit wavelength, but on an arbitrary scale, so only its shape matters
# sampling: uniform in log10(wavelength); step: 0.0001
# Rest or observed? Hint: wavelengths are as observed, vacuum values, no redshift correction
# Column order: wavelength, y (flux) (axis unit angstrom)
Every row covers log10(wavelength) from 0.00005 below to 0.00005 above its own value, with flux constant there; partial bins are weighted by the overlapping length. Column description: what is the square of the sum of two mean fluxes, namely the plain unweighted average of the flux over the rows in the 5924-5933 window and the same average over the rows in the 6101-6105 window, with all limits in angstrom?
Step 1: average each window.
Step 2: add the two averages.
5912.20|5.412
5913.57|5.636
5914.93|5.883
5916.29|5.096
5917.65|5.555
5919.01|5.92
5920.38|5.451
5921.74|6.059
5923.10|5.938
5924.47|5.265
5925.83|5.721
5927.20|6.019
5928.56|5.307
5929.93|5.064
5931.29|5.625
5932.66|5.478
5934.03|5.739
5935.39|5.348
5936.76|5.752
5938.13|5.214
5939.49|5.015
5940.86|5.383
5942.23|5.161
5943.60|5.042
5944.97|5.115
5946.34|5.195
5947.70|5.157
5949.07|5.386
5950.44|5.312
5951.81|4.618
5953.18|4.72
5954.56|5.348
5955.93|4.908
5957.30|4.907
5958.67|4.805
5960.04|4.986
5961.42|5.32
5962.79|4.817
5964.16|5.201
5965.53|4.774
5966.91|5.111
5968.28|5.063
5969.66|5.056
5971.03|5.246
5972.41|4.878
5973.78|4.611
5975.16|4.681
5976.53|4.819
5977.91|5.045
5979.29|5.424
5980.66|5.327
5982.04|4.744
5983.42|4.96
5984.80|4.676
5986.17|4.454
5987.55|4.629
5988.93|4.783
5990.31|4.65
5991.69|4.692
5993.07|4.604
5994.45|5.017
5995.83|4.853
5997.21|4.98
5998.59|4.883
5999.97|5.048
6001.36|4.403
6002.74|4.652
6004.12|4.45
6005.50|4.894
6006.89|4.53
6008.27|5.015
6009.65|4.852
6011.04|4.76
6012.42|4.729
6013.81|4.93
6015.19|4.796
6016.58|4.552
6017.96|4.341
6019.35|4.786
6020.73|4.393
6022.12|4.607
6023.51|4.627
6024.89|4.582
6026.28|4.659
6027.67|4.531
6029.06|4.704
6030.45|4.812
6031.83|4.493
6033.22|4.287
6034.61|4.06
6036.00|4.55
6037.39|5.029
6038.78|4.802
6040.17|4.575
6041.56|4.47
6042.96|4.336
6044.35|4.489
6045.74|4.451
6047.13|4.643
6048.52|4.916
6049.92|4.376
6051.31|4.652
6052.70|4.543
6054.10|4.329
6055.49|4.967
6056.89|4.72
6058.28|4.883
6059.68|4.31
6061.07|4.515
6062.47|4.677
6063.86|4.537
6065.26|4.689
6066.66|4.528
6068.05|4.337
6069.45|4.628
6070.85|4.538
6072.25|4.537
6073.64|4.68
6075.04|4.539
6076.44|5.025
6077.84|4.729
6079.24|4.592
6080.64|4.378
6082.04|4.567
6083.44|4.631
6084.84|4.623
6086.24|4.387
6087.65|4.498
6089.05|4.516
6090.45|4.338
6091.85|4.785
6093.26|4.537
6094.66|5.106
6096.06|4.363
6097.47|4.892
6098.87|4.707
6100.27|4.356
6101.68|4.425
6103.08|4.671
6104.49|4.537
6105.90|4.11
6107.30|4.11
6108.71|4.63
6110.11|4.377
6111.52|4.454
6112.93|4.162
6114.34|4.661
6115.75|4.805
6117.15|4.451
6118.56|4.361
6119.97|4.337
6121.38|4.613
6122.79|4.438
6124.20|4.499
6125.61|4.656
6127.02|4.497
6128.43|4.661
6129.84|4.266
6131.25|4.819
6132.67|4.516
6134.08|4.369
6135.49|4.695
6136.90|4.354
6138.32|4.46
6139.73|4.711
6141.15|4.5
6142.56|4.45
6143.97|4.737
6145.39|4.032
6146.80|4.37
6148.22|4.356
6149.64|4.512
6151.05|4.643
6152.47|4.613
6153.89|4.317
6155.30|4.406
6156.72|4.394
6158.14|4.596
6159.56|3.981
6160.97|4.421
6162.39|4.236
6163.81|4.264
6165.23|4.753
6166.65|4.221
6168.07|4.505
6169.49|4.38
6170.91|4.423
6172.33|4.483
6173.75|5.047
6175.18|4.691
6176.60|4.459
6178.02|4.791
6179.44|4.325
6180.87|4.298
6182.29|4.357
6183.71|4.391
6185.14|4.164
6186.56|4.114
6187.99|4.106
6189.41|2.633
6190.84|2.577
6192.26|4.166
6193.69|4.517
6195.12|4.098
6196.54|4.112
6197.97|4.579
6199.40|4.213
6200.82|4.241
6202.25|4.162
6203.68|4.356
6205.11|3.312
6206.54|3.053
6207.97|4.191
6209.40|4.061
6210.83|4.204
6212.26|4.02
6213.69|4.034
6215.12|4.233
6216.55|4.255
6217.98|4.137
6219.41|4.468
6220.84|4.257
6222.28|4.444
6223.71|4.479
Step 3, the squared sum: 101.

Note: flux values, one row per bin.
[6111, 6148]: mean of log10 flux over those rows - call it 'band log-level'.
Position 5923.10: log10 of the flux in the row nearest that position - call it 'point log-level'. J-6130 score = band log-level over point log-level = 0.84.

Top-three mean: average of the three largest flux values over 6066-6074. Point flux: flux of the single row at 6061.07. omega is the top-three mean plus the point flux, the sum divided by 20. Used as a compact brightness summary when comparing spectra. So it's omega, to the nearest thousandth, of 0.457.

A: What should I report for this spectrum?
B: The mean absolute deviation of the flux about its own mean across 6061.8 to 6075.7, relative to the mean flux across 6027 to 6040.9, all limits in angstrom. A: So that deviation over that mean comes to 0.017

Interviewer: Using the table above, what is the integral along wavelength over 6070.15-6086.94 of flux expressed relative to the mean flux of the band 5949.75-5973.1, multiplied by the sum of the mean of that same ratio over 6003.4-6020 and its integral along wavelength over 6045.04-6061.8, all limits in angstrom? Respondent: 253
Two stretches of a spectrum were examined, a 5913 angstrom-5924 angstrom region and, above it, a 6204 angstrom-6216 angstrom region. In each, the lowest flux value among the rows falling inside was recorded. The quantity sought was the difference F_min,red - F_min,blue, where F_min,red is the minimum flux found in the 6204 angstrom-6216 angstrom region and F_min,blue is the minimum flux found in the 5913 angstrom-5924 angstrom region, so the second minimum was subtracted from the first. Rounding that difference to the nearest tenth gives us -2.0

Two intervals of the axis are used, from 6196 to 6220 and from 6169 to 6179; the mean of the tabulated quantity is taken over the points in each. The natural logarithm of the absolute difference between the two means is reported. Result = -0.66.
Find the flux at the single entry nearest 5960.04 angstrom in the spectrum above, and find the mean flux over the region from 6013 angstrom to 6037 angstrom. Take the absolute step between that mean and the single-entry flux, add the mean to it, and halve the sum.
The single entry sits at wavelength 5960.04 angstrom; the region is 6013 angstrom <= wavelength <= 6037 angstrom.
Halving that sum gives 2.49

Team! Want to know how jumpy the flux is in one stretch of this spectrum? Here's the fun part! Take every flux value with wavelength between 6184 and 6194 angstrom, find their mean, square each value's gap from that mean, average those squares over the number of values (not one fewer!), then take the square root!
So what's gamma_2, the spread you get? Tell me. 0.738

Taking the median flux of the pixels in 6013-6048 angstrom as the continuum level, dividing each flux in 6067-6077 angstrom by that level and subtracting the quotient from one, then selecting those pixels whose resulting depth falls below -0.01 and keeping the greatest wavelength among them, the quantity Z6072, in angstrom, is 6076.44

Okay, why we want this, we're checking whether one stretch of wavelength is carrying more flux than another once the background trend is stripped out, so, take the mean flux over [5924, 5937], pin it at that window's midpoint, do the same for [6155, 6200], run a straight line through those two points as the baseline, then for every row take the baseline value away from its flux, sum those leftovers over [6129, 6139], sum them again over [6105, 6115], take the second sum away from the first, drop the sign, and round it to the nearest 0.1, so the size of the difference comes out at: 1.8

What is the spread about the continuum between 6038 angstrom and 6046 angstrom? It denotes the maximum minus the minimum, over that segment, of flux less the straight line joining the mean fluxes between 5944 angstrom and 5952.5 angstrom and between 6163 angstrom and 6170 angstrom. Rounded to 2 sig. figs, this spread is 0.45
